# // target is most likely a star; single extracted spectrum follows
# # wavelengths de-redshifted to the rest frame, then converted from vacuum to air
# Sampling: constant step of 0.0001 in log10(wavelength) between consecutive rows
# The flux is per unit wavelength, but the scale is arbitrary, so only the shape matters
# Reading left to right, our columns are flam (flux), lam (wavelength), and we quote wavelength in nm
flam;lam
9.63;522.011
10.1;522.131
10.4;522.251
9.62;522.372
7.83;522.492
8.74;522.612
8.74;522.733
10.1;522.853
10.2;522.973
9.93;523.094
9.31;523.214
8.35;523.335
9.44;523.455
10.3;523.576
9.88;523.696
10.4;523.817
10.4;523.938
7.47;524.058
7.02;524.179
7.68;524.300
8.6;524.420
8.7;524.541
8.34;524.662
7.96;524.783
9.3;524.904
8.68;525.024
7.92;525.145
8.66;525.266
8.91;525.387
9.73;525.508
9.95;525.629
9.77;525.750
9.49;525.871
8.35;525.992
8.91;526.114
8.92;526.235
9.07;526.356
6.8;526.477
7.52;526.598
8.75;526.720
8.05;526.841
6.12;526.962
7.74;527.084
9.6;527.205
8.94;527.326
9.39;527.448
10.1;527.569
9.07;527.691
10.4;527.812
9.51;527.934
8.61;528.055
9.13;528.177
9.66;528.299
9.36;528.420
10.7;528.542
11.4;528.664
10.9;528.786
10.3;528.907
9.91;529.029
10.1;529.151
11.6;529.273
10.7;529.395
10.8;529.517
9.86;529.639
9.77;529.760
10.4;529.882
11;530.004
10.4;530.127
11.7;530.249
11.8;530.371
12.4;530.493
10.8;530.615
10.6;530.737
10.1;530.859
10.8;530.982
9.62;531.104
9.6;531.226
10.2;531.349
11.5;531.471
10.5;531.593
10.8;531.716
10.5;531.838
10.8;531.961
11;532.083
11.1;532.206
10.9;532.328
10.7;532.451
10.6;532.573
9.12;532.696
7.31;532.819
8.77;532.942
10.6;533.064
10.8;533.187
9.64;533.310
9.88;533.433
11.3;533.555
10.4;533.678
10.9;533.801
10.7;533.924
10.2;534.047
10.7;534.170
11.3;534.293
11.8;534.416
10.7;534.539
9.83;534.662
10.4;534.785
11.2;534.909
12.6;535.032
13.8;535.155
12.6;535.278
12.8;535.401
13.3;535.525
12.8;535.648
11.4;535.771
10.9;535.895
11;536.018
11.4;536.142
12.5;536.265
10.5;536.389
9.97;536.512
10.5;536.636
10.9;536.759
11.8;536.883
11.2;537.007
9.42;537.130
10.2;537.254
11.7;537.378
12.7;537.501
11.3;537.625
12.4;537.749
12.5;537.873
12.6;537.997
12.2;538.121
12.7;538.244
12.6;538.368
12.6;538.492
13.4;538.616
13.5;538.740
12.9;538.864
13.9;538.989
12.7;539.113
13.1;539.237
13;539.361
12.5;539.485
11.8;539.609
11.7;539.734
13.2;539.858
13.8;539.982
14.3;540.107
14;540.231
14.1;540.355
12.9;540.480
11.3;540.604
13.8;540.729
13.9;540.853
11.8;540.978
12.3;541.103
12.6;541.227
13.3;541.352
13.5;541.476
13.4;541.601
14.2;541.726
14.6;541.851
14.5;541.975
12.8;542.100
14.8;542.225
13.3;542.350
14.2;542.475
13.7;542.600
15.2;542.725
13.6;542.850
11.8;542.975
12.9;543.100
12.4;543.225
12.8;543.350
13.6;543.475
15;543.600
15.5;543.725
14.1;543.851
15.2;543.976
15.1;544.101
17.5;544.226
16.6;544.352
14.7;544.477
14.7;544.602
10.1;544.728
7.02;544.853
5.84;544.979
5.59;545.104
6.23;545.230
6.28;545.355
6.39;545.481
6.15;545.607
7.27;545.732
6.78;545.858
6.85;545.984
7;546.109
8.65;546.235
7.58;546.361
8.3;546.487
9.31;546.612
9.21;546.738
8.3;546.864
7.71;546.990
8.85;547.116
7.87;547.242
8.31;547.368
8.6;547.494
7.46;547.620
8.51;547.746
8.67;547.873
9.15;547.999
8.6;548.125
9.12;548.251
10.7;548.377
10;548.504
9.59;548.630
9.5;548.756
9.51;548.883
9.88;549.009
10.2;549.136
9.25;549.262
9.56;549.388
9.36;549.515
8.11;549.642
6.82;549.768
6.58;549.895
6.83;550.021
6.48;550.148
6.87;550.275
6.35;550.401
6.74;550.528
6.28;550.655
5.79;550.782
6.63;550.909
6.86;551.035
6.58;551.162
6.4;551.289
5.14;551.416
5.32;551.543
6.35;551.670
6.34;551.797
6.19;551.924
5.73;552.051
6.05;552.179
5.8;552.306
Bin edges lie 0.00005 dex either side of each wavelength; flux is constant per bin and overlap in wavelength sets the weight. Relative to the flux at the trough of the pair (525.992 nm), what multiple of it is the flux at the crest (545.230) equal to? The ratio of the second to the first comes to 0.75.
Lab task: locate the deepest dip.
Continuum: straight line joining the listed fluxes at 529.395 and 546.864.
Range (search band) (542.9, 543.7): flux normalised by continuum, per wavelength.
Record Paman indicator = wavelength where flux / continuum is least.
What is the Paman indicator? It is 542.975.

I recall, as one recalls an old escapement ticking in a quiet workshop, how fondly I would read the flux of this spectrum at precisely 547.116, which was 8.85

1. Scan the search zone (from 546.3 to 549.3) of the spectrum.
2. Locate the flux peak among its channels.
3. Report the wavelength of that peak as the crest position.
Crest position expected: 548.377 nm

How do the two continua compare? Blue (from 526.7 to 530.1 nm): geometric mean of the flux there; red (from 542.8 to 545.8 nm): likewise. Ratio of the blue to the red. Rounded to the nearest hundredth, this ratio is 0.90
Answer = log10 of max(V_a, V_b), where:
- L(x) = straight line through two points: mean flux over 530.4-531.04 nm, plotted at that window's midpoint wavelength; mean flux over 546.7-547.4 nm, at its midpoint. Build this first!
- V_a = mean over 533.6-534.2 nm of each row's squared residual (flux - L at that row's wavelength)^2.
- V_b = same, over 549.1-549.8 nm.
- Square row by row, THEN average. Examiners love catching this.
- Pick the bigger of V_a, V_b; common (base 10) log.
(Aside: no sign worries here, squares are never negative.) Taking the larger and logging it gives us 0.3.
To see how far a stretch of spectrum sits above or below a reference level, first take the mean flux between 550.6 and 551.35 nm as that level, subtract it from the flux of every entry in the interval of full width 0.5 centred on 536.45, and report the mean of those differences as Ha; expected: 4.4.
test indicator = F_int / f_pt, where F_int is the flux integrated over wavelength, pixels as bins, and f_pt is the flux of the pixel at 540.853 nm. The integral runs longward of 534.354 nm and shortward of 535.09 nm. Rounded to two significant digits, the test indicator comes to 0.59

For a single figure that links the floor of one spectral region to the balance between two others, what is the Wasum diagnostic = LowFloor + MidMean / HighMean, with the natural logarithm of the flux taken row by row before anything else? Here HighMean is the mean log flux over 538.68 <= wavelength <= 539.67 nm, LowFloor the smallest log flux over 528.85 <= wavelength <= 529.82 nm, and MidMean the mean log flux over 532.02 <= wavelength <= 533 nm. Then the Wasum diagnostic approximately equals 3.17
